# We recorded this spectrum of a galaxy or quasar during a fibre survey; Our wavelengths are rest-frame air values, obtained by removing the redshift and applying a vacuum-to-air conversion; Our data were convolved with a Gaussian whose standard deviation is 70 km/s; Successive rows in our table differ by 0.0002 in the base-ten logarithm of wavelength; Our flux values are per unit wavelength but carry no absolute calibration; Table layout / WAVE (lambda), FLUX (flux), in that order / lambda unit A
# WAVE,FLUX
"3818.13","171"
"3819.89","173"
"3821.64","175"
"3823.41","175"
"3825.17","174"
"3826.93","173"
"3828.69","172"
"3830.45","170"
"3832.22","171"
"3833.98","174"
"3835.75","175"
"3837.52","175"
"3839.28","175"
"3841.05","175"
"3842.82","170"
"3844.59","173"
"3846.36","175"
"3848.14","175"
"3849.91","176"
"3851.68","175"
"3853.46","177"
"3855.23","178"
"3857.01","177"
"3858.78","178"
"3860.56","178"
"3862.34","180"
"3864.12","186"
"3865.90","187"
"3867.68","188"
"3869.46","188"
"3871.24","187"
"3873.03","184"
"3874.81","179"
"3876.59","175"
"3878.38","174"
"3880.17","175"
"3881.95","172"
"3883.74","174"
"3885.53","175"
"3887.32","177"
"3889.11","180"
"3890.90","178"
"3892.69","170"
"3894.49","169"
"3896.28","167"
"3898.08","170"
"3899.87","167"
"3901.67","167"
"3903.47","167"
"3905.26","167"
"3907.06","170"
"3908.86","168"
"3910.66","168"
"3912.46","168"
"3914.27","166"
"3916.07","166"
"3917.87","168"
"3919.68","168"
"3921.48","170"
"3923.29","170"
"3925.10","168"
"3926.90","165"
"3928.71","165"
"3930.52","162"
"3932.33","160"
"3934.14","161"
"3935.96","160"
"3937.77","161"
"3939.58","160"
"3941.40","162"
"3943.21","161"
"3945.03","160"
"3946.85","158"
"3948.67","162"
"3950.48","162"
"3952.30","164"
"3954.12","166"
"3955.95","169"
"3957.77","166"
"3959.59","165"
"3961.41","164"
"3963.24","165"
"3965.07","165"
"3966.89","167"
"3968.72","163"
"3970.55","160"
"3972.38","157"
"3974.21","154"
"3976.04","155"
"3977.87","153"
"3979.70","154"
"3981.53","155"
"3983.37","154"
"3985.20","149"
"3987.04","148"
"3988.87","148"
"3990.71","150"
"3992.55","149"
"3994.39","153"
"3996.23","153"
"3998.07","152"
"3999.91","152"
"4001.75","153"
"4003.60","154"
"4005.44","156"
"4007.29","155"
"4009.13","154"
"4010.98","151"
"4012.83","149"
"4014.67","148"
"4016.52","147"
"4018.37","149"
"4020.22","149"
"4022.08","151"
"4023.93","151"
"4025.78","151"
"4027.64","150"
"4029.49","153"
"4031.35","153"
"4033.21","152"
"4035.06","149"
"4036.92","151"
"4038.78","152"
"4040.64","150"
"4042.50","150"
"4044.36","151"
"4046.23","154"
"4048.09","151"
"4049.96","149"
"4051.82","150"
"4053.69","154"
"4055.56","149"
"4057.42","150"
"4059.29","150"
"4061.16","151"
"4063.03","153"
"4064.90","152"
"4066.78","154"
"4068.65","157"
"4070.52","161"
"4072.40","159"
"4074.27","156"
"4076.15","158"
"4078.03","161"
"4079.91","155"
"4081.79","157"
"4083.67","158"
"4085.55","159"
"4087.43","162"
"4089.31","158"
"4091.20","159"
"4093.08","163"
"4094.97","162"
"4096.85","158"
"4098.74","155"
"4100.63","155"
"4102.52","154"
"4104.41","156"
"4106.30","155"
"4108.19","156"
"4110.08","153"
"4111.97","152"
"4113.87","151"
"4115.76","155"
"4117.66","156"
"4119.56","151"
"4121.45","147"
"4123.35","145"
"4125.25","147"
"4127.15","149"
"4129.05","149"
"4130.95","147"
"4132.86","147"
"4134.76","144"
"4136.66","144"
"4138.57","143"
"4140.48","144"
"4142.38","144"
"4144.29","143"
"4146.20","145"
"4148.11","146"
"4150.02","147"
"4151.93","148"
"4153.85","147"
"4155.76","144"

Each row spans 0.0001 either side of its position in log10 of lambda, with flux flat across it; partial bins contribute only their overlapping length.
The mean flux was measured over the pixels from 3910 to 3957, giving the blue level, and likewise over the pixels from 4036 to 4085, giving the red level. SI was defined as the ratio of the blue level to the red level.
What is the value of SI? 1.069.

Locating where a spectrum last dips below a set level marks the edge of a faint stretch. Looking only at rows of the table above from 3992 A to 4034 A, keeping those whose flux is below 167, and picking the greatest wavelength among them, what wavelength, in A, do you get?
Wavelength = 4033.21 A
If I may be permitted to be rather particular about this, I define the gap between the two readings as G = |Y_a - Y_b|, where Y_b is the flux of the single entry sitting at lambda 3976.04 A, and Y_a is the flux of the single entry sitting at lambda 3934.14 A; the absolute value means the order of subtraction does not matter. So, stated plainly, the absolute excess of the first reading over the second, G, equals 6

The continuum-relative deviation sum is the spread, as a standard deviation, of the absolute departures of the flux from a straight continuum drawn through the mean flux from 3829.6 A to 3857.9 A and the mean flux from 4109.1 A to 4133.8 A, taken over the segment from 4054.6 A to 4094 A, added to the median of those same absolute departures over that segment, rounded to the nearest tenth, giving 7.2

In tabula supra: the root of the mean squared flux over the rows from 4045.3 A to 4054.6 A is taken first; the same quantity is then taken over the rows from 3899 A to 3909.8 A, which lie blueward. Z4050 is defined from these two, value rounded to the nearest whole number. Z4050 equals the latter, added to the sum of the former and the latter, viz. 487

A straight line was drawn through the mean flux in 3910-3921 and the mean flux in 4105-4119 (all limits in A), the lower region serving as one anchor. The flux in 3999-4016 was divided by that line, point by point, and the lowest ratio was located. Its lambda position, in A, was 4014.67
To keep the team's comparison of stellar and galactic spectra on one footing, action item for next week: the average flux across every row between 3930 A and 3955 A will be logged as 161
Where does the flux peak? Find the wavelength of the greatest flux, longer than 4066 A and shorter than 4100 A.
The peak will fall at 4093.08 A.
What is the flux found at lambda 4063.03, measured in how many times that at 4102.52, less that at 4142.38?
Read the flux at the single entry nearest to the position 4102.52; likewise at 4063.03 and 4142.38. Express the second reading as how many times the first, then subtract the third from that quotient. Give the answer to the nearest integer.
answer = -143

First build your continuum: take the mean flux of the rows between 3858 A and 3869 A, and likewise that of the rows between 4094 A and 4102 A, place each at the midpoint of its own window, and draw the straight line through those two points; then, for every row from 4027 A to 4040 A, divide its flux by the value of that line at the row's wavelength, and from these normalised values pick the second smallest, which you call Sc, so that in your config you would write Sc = 0.91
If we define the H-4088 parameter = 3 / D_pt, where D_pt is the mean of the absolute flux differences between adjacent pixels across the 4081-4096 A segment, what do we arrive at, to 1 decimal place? 1.4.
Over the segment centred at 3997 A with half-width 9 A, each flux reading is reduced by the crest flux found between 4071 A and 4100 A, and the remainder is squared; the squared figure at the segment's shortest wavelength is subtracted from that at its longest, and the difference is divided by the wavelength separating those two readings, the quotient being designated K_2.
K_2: -10.6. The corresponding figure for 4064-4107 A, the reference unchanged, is -1.4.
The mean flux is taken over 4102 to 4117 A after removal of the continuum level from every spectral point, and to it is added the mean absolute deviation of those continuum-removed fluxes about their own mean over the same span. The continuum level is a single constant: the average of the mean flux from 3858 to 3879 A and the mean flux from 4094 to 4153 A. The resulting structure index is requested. -10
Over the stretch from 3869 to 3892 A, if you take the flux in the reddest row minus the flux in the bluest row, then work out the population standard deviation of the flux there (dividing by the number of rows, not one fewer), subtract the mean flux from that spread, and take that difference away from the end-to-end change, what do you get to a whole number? 163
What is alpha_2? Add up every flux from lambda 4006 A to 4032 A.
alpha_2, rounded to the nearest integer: 2111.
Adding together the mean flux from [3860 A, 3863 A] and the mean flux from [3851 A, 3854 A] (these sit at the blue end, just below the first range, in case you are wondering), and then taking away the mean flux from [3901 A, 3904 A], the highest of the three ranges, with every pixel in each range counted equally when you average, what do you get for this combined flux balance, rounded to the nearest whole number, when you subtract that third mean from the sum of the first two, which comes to 188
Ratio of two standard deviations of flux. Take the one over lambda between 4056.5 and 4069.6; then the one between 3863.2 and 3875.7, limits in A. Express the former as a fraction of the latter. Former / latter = 0.78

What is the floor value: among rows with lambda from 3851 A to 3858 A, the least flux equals 175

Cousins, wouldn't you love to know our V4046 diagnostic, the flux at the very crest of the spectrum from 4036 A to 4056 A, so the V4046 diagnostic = 154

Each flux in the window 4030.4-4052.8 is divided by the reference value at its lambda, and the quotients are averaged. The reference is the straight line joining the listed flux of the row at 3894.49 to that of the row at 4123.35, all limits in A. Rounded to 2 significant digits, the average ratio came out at 0.98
